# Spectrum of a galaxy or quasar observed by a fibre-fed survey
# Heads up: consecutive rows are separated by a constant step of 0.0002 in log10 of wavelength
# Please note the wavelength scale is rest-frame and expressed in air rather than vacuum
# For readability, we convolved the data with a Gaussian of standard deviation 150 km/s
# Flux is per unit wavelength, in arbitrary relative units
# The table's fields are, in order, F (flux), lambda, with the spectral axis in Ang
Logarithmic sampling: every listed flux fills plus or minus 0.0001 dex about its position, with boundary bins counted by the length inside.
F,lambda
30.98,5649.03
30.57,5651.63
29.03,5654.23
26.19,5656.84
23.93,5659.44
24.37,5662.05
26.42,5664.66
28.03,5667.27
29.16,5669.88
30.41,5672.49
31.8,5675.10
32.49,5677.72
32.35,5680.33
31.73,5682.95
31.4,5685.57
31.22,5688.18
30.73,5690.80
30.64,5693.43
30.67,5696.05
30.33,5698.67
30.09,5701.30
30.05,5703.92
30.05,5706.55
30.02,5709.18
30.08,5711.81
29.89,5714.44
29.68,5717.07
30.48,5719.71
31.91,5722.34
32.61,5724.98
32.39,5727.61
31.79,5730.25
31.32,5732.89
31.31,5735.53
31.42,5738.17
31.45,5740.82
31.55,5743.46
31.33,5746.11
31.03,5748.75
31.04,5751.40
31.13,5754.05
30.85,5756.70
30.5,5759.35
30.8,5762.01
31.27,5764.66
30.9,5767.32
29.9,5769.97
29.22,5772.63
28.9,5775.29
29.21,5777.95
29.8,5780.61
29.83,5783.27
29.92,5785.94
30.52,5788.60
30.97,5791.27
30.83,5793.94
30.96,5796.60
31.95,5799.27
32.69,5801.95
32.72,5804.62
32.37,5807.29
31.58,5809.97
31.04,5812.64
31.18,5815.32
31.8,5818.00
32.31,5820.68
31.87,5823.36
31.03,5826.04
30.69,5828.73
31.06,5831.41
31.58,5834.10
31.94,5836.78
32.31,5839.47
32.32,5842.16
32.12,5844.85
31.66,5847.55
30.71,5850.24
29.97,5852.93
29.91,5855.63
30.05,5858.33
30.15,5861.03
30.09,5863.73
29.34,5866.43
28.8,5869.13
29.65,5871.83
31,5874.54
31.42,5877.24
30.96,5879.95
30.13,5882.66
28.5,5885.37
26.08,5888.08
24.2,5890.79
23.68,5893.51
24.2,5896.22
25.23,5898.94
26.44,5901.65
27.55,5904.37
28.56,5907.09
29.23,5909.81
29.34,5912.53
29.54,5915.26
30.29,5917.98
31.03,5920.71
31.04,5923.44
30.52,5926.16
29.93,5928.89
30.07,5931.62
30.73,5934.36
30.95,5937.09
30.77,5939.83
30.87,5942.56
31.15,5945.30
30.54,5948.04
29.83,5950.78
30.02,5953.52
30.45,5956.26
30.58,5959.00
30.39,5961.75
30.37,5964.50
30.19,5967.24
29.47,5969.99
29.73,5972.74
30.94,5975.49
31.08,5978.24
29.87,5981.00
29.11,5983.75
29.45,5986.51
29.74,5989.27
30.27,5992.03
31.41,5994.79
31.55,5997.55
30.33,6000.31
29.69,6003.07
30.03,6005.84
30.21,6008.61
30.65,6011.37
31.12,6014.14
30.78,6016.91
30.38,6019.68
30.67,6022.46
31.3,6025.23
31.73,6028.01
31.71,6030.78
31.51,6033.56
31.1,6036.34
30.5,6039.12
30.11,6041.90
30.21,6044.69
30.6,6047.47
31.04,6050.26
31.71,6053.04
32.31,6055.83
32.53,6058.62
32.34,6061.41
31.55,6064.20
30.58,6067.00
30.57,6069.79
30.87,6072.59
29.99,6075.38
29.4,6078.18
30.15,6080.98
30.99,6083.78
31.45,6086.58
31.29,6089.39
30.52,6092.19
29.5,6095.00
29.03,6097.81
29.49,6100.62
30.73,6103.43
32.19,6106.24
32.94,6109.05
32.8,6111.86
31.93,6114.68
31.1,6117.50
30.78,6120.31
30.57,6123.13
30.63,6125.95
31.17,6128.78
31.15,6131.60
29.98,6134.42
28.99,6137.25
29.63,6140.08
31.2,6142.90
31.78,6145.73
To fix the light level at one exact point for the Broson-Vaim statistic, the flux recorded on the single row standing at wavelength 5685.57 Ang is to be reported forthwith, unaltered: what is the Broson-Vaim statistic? 31.4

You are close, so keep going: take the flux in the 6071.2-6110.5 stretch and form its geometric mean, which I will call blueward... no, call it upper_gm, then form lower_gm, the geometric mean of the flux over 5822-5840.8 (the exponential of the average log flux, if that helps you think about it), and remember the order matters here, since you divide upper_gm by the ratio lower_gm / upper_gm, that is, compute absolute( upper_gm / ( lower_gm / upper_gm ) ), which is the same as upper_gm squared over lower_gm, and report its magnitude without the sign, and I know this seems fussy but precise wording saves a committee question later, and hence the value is 29.7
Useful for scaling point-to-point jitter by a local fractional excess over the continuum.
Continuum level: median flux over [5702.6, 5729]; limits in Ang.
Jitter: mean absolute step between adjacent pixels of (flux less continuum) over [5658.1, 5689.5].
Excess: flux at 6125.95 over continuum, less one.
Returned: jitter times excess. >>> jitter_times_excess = 0.017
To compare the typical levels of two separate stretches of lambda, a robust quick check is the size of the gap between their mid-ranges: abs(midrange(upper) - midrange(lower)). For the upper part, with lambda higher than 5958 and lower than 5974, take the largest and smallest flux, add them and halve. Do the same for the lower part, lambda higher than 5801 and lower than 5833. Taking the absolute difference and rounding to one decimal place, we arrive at 1.7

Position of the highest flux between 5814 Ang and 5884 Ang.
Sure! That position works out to 5842.16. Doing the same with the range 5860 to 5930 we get 5877.24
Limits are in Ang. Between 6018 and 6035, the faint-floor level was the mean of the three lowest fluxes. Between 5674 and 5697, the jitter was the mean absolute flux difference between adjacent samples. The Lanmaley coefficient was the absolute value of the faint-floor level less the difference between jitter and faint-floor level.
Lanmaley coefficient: 61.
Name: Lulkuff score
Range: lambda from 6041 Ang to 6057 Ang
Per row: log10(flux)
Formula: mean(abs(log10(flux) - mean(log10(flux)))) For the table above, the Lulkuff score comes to 0.010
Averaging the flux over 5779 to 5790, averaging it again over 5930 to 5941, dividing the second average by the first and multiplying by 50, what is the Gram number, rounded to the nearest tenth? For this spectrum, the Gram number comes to 51.0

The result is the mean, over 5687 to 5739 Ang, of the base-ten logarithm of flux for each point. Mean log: 1.49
